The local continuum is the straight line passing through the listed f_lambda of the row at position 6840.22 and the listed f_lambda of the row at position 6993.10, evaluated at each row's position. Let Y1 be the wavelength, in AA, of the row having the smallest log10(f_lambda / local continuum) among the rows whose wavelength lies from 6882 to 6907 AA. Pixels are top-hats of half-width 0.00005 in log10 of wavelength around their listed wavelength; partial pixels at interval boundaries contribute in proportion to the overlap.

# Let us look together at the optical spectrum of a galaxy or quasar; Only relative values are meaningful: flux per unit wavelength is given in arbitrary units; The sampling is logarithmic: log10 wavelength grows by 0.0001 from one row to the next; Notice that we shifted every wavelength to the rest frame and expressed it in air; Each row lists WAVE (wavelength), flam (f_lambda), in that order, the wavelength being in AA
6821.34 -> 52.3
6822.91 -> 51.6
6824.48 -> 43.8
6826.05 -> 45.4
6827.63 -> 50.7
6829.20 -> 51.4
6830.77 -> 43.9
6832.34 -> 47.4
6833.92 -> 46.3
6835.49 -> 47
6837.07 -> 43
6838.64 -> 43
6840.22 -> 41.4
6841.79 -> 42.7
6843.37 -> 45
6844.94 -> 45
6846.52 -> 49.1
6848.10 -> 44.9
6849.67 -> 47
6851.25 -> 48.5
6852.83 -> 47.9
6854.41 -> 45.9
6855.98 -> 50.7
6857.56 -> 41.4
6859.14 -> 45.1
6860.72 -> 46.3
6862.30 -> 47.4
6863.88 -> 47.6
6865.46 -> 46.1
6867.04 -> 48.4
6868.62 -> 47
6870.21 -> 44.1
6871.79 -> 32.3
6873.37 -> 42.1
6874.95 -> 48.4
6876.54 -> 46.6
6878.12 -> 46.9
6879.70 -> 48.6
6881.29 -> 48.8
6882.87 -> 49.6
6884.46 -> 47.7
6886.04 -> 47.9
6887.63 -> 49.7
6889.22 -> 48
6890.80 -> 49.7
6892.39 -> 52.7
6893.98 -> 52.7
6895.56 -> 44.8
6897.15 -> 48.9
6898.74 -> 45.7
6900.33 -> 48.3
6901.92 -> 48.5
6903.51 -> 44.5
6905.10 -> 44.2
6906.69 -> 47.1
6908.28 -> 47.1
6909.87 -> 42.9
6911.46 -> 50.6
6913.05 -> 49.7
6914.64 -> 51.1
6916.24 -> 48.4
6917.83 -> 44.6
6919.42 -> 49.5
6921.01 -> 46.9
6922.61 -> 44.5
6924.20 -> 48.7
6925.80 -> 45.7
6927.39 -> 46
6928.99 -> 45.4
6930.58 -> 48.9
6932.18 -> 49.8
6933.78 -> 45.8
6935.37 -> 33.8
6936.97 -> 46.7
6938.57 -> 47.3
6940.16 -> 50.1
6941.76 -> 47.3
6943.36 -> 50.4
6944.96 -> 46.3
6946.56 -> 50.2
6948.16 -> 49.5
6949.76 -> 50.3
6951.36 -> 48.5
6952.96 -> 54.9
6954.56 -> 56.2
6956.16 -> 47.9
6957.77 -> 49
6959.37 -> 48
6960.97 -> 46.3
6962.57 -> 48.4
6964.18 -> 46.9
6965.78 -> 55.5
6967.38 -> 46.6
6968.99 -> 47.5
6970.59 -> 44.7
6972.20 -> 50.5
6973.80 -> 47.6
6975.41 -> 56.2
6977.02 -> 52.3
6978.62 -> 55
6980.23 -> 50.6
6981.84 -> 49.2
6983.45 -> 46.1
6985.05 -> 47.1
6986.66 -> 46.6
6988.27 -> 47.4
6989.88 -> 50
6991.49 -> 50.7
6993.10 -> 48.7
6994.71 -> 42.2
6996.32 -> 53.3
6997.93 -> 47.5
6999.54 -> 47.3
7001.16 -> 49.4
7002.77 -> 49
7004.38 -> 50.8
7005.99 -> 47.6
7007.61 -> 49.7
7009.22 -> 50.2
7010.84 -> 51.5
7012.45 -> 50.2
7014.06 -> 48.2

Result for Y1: 6905.10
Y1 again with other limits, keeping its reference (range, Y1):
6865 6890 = 6871.79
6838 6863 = 6857.56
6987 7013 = 6994.71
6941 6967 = 6960.97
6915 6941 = 6935.37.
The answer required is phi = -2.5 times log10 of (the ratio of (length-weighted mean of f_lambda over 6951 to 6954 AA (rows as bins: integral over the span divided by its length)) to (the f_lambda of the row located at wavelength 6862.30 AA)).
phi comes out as -0.11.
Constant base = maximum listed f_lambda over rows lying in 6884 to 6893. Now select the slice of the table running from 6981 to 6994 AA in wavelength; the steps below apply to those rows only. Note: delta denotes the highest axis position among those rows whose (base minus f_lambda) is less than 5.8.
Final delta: 6993.10 AA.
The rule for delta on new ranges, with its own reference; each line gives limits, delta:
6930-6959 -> 6957.77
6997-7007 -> 7005.99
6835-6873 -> 6868.62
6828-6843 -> 6835.49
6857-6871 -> 6868.62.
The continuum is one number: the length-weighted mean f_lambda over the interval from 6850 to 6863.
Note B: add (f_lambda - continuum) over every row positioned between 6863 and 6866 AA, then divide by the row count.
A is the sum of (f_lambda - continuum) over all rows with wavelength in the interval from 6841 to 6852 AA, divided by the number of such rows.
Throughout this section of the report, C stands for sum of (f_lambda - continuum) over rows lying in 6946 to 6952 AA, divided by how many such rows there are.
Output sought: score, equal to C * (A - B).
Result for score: -2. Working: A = -0.6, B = 0.2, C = 3.0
